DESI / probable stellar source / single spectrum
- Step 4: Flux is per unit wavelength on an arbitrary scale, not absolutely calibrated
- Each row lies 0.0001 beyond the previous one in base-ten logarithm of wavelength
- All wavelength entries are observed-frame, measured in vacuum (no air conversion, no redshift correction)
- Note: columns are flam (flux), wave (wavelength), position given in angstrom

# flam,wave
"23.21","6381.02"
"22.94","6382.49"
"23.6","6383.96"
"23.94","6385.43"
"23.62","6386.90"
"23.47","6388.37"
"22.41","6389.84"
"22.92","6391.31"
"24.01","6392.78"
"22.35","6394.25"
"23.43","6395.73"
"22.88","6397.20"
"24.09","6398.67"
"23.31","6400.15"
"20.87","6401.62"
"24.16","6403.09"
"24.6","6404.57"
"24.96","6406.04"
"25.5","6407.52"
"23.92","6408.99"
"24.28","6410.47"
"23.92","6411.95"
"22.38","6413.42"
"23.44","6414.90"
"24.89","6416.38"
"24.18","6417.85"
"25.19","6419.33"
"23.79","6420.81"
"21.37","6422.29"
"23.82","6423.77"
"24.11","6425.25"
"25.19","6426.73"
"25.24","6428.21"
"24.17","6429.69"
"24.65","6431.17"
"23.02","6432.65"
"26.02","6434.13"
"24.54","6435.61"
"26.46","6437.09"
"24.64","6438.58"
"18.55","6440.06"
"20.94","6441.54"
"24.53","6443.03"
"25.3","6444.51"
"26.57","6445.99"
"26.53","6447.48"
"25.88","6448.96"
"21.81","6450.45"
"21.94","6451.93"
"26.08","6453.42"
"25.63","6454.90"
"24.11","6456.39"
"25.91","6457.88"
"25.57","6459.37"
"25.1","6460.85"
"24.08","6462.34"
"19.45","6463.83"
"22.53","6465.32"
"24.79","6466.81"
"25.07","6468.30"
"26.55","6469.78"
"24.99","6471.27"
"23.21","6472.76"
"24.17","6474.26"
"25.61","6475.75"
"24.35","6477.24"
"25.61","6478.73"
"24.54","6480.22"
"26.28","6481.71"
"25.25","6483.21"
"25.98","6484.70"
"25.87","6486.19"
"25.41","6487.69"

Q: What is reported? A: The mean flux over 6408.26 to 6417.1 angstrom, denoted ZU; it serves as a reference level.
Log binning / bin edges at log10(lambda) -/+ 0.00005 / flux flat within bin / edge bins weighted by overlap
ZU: 23.8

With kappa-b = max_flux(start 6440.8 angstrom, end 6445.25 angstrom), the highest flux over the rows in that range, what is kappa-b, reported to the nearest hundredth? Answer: 25.30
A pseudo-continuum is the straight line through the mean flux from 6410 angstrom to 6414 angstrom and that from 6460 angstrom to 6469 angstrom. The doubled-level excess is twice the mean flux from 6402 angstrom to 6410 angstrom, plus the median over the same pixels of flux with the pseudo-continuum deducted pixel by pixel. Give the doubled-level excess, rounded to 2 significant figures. 50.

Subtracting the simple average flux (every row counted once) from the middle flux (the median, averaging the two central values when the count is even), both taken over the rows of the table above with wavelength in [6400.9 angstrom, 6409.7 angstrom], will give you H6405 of 0.4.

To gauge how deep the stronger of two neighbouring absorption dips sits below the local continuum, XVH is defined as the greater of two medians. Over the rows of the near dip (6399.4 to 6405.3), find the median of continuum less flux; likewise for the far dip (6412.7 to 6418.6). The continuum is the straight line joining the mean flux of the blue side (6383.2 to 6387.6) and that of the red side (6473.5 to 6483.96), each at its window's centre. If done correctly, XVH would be 0.37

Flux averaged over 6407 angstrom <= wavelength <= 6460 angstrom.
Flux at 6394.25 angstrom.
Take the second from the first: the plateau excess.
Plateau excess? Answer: 1.9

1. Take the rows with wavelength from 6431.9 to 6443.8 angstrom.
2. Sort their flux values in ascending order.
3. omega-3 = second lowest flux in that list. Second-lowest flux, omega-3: 20.94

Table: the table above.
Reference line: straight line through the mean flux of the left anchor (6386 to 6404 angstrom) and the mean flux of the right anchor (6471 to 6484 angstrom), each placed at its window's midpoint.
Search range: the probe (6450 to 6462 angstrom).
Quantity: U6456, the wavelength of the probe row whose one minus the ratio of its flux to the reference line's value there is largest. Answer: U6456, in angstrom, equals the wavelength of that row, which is 6450.45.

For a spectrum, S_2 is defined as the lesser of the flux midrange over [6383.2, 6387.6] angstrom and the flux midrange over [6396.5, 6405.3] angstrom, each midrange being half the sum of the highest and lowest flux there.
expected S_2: 22.7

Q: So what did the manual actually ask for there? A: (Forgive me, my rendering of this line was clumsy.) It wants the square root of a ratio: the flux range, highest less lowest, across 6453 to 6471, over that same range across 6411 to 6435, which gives 1.24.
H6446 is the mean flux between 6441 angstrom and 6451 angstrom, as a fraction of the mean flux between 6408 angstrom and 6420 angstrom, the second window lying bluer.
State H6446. 1.02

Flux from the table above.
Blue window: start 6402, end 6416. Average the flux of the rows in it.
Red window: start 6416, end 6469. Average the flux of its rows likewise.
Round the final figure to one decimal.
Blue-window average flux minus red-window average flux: -0.1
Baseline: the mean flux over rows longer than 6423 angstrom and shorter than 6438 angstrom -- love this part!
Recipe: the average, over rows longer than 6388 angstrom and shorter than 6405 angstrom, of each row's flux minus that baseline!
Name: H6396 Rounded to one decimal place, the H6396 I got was -1.5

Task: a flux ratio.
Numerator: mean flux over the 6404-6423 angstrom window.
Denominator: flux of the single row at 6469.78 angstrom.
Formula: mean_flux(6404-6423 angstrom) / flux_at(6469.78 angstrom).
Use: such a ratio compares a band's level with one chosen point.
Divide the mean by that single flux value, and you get 0.91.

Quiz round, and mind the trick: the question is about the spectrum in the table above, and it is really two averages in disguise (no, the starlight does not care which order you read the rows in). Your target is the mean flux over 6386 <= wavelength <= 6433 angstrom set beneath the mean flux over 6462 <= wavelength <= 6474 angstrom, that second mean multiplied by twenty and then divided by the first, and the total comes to 20.1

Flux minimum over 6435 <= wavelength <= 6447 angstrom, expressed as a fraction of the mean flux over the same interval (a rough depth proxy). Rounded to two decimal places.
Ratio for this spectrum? 0.77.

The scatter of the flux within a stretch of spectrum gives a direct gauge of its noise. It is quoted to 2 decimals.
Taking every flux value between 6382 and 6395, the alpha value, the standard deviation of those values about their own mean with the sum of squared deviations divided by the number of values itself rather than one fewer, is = 0.59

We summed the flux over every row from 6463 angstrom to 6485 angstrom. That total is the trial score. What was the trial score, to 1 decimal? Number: 368.4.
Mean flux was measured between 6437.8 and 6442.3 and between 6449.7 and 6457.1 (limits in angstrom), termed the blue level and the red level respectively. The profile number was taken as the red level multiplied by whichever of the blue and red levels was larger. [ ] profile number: 572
